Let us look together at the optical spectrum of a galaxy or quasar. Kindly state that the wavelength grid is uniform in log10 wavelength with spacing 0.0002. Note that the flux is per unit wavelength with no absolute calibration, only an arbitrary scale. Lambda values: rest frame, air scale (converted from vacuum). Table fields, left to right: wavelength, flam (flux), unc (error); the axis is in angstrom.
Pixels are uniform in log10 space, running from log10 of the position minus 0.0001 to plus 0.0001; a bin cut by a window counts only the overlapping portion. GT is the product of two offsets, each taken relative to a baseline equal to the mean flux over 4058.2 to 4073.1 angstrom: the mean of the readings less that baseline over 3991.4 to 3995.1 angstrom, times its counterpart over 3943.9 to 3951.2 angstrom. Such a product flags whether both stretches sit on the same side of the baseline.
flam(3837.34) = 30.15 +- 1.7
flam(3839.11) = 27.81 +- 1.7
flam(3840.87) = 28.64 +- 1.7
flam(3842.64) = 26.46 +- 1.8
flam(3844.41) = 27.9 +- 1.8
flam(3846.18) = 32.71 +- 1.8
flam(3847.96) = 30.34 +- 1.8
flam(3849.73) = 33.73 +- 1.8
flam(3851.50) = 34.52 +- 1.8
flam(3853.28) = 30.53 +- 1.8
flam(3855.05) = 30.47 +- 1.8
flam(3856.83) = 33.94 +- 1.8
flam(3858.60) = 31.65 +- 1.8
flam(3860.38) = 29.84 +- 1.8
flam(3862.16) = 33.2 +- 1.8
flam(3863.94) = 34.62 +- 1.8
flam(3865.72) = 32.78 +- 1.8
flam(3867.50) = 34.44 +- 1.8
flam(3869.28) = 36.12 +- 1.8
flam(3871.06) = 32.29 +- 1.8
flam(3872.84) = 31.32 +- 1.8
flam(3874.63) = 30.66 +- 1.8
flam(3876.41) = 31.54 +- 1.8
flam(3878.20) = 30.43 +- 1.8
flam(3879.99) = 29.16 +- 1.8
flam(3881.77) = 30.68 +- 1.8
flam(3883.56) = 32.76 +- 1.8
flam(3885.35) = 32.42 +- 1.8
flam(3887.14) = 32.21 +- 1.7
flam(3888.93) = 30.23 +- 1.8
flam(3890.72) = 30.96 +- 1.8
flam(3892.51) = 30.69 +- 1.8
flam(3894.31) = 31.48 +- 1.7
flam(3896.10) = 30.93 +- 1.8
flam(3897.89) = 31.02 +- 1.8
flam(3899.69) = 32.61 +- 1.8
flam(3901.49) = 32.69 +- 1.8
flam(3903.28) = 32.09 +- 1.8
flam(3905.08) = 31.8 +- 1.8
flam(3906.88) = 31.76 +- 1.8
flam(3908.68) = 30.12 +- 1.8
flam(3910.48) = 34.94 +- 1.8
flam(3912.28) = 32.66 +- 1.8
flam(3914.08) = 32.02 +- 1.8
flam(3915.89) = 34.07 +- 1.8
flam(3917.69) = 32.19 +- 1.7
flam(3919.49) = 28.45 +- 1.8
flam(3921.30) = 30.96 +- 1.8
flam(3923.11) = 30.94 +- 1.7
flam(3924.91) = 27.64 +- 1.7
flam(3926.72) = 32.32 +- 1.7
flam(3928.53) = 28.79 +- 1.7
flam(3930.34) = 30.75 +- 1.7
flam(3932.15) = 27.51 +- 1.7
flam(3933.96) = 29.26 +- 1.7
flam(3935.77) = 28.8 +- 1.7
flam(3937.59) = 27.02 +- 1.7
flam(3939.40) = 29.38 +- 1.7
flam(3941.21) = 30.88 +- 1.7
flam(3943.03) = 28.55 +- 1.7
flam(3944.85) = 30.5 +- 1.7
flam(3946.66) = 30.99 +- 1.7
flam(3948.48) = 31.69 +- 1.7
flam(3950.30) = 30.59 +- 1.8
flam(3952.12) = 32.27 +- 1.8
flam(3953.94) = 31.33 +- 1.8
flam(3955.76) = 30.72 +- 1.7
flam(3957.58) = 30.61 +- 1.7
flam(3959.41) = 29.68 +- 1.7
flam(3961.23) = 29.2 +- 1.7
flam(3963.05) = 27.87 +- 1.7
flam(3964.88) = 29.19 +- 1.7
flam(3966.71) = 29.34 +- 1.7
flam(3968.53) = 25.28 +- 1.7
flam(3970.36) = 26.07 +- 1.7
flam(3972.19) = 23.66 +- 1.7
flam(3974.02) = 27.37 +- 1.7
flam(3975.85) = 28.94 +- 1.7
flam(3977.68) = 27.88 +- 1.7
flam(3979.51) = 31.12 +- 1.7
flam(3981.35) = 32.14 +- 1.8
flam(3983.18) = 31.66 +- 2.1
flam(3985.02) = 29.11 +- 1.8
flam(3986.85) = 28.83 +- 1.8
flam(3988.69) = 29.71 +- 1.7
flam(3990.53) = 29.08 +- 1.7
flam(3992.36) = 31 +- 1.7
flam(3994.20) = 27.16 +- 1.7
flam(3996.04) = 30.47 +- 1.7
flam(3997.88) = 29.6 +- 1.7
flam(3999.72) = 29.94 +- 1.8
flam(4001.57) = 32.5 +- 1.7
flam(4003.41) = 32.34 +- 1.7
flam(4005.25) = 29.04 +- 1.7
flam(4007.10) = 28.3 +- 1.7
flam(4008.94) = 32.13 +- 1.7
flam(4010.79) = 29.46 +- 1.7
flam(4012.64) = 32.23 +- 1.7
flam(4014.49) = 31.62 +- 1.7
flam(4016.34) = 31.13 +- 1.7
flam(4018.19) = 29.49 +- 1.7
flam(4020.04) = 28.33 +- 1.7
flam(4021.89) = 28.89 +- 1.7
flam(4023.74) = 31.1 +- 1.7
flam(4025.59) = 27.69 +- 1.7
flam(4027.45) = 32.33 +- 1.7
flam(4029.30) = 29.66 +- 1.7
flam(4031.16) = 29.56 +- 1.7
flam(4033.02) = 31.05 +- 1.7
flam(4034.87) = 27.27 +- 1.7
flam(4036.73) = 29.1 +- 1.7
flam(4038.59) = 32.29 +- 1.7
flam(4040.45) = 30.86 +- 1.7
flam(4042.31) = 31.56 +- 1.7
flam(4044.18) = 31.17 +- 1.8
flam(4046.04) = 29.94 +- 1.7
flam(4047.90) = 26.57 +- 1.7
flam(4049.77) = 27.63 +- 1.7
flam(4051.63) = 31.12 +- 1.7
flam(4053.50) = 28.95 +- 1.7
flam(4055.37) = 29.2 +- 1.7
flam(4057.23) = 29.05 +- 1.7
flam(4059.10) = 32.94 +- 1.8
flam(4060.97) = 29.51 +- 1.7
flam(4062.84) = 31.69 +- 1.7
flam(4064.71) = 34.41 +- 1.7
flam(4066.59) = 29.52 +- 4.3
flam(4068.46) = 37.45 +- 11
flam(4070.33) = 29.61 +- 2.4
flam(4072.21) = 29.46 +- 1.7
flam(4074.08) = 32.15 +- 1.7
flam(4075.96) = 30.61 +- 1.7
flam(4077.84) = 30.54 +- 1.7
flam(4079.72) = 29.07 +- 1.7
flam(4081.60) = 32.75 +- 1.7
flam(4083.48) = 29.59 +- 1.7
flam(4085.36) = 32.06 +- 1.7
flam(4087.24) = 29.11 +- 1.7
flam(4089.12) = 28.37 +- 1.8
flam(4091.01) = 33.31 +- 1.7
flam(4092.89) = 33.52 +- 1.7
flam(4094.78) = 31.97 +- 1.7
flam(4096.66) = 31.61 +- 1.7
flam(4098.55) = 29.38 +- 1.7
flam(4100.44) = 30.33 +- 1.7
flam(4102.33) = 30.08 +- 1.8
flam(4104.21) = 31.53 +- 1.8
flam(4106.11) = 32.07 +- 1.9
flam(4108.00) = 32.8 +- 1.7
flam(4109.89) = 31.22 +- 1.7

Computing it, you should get 2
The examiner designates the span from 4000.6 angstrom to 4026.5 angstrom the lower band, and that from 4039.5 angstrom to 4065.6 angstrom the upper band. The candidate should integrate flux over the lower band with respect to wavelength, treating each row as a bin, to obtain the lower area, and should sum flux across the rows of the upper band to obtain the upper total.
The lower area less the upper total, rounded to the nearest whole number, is 360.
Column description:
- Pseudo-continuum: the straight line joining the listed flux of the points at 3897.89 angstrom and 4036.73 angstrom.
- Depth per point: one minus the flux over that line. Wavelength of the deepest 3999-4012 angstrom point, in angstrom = 4007.10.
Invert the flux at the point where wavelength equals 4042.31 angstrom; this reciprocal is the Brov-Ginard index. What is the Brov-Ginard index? 0.0317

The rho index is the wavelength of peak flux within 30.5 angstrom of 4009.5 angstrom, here 4001.57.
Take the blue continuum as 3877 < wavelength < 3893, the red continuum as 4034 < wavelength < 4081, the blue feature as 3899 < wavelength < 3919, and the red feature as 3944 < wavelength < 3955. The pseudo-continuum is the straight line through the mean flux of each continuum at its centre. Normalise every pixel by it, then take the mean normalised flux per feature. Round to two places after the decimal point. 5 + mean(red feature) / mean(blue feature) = 5.97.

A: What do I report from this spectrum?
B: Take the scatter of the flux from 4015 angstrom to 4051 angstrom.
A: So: 1.7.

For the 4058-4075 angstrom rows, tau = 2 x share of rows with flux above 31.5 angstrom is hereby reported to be 1.1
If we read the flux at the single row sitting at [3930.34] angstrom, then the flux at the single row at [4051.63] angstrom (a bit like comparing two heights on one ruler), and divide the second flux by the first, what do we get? 1.01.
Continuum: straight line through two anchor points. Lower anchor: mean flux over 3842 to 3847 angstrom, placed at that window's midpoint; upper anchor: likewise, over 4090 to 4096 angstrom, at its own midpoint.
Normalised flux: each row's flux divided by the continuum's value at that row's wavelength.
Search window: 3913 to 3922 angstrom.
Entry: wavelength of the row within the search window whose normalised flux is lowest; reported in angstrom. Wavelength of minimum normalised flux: 3919.49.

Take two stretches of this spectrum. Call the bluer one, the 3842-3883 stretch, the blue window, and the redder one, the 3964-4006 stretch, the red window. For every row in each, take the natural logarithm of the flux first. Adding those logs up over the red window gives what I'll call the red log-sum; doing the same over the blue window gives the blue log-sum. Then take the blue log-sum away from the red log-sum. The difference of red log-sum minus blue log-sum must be -1.9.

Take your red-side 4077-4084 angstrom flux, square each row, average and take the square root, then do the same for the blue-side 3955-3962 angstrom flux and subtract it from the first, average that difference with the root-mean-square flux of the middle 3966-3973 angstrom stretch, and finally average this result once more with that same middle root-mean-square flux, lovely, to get 19.7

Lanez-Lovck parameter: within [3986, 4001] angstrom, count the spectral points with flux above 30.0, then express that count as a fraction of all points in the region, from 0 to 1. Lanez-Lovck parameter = 0.25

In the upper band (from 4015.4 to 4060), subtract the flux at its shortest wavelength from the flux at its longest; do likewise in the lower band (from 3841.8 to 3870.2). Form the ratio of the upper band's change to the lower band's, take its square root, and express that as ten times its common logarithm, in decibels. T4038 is -4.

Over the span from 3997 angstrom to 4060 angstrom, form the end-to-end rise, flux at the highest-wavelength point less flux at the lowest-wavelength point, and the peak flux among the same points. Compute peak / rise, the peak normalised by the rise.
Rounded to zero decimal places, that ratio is 10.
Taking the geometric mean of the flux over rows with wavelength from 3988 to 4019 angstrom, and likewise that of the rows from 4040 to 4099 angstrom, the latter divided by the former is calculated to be 1.01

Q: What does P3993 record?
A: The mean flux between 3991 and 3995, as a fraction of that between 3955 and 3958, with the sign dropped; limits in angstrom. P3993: 0.95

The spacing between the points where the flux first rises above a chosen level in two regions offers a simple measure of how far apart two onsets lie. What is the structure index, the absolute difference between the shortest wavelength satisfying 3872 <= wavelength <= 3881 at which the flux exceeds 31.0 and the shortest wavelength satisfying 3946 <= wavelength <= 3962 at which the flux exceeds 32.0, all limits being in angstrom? 79.3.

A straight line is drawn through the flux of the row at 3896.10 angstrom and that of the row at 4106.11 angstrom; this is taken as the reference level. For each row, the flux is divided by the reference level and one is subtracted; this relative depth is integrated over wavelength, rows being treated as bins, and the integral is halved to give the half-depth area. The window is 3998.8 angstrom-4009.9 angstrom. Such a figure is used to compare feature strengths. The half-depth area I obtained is -0.14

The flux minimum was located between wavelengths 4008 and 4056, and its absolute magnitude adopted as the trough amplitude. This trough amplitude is 26.6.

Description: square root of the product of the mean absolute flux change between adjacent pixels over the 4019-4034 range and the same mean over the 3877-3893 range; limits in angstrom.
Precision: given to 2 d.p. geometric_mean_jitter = 1.50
